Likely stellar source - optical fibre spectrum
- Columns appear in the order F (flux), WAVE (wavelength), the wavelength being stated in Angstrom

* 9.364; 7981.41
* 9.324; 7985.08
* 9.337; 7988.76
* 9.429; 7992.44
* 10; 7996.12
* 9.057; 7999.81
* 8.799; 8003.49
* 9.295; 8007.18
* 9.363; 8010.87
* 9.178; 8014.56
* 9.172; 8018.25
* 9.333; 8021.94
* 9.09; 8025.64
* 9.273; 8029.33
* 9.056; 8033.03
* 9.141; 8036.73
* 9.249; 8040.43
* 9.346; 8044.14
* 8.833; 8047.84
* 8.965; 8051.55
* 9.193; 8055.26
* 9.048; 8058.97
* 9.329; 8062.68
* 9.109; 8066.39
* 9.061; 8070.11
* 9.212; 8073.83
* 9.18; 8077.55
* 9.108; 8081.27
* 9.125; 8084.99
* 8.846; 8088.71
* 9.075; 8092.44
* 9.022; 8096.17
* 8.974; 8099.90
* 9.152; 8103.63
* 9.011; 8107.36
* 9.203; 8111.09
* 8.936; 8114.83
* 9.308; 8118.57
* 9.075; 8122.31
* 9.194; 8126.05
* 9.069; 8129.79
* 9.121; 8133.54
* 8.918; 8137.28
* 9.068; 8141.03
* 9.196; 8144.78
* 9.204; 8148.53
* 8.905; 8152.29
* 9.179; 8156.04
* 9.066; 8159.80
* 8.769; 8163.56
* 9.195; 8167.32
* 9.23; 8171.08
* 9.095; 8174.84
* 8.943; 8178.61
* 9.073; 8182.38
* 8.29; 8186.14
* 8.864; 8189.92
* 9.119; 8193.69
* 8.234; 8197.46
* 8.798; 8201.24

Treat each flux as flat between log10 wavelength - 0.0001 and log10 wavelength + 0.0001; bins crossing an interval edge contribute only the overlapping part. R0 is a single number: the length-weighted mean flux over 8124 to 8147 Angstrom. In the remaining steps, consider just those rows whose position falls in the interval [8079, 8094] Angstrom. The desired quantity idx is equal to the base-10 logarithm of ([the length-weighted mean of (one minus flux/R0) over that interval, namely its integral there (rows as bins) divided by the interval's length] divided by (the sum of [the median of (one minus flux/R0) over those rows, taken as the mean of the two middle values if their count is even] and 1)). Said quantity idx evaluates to -2.2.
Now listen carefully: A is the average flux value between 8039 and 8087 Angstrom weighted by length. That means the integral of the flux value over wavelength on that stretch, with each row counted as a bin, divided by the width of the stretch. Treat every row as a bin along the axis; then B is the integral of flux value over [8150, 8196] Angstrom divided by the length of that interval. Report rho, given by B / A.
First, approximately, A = 9.13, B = 8.97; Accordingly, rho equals 0.98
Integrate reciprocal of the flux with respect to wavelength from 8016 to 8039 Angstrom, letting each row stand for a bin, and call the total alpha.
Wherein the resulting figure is 2.51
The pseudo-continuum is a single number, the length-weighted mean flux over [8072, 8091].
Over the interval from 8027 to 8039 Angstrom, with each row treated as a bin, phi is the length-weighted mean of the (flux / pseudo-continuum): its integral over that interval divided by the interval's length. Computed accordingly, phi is 1.01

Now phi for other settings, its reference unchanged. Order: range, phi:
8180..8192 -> 0.96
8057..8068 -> 1.01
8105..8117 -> 1.00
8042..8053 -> 1.00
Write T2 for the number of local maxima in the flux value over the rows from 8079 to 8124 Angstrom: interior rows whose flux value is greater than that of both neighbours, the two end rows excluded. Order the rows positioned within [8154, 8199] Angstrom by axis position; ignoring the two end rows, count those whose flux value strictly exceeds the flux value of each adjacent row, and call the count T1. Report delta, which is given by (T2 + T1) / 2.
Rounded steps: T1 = 3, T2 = 5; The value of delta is 4.00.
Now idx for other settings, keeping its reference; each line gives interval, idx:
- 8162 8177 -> -2.6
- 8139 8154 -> -3.3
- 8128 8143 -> -2.2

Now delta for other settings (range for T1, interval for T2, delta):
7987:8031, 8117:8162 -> 3.50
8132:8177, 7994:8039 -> 3.00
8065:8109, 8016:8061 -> 4.00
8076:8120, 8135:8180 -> 3.50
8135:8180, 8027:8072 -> 3.00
